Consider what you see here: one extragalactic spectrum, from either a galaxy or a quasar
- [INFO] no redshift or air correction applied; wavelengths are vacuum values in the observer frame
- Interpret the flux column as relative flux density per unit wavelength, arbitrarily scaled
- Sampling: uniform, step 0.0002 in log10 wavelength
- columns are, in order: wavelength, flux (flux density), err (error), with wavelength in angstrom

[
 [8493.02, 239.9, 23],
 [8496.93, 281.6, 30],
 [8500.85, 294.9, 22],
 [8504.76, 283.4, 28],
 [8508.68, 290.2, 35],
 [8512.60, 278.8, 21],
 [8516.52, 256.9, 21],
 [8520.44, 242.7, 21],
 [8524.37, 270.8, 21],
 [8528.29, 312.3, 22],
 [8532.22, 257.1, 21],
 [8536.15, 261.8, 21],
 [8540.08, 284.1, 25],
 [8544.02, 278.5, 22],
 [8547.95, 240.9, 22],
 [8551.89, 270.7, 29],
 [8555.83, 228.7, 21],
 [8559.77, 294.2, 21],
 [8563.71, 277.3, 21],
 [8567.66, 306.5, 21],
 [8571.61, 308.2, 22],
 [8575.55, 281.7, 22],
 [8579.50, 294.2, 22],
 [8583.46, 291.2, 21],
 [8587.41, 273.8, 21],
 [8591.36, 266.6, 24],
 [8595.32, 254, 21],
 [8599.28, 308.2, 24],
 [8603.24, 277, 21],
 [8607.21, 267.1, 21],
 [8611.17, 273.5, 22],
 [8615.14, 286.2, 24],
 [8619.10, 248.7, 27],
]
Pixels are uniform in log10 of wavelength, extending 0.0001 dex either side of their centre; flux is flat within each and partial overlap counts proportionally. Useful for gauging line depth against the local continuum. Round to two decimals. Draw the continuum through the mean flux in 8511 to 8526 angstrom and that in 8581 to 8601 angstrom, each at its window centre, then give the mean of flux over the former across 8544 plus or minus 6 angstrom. 1.00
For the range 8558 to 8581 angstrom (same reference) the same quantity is 1.07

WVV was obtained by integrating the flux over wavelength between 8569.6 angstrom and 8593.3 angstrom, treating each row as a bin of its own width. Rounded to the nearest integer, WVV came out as 6780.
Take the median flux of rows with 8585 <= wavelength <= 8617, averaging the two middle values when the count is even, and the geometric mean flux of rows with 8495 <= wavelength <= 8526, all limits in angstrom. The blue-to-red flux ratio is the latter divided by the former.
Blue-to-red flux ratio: 1.00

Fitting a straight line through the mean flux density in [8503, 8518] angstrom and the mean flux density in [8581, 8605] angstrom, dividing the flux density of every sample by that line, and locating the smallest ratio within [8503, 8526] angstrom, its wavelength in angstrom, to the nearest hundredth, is 8520.44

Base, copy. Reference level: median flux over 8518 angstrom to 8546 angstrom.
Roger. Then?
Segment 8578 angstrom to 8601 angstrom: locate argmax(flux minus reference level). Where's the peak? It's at 8599.28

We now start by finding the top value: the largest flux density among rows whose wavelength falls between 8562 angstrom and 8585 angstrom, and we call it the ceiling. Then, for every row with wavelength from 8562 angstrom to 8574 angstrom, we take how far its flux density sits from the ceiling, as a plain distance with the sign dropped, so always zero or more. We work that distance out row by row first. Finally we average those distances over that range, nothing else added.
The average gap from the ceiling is 11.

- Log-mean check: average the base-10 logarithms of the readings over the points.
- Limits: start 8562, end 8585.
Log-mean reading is 2.47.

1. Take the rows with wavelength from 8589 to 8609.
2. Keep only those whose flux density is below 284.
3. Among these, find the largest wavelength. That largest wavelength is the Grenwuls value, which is 8607.21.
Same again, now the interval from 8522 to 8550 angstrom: 8547.95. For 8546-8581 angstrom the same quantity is 8575.55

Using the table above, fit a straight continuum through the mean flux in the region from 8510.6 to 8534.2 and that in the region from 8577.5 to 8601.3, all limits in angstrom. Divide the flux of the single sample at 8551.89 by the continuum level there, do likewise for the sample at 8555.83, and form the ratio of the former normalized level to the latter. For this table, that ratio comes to 1.19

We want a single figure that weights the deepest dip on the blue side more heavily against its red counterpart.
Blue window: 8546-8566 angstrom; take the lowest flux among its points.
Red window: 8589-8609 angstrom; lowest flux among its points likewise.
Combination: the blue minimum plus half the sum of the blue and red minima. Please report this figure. 470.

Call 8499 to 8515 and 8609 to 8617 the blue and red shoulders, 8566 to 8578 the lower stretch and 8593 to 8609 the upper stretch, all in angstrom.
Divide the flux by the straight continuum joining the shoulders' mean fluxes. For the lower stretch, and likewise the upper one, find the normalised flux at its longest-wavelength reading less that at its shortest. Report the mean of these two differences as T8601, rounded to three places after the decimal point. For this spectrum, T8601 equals -0.018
